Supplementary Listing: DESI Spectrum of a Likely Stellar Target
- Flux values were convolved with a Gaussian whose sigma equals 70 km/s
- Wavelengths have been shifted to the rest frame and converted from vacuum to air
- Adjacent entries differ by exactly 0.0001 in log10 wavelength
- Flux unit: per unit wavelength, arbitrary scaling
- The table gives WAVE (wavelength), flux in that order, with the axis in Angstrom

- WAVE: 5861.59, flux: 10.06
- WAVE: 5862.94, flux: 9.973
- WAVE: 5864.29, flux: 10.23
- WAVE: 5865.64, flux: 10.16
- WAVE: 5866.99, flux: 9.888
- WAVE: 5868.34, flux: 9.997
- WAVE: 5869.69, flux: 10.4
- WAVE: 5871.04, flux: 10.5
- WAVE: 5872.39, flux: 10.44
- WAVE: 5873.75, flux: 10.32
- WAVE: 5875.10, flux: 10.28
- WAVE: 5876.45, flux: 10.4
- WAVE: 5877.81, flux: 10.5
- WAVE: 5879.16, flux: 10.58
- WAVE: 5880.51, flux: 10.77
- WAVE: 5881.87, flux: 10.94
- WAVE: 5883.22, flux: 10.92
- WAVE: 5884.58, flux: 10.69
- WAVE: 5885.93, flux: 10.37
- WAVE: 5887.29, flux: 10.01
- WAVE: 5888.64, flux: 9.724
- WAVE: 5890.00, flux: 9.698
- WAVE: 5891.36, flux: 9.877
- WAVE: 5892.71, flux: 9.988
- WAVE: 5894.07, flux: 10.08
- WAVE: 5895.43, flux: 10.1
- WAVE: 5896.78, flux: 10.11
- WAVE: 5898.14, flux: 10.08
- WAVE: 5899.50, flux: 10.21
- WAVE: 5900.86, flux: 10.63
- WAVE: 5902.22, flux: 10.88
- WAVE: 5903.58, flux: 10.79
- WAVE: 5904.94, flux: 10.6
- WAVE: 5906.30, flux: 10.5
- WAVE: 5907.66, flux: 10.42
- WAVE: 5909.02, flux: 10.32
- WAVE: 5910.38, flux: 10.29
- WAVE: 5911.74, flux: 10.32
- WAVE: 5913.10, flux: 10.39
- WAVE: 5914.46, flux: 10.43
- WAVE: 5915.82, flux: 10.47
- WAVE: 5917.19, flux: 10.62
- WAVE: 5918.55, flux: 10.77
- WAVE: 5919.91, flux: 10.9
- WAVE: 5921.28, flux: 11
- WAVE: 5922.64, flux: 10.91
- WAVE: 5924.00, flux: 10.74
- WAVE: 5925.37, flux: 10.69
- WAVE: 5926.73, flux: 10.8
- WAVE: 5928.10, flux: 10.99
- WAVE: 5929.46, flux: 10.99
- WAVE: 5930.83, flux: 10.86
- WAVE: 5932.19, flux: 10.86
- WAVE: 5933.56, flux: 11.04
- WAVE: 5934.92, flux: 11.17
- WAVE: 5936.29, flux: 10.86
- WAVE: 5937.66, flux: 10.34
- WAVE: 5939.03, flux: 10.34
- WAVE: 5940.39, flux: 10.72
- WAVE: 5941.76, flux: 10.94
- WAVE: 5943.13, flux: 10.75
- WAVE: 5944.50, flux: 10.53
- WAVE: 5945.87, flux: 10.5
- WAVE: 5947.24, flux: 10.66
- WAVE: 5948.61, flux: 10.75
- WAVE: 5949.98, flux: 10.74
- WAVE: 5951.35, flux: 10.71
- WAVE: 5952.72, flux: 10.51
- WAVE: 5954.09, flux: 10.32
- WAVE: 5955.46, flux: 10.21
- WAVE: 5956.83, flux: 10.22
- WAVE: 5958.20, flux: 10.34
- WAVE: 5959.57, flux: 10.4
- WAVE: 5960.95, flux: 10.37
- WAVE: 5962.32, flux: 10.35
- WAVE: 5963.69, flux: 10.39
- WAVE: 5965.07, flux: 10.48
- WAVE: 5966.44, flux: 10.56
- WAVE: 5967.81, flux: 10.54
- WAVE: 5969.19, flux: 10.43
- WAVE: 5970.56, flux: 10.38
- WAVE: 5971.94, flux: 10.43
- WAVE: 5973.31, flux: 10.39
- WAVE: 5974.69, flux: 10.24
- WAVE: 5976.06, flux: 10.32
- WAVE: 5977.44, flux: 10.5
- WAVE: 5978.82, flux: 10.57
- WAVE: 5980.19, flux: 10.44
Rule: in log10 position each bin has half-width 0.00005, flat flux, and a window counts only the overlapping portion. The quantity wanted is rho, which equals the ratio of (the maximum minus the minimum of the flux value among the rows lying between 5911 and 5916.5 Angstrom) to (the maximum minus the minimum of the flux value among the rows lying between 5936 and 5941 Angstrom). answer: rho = 0.3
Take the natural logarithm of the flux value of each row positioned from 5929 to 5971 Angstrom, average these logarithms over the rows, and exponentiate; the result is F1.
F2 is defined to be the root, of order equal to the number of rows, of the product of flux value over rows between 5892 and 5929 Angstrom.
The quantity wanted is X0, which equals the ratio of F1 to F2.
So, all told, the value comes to 1.007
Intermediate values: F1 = 10.6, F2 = 10.5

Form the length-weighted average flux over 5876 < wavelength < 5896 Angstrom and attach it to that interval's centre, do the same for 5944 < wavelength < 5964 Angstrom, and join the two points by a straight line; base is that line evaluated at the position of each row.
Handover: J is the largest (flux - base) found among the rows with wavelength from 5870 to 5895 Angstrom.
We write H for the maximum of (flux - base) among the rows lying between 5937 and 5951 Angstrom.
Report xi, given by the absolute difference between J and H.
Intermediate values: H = 0.5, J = 0.6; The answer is 0.14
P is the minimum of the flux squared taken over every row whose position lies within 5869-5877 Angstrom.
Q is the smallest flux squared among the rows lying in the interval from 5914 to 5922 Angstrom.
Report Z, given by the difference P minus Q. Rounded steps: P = 106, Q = 108.8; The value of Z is -3.1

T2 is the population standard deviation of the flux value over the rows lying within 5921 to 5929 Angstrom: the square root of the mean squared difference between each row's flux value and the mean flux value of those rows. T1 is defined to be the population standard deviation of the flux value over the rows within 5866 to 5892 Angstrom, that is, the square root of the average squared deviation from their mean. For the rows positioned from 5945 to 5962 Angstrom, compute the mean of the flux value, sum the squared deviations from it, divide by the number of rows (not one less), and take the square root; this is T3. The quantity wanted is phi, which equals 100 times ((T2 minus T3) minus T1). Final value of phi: -43.8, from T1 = 0.37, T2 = 0.12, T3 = 0.19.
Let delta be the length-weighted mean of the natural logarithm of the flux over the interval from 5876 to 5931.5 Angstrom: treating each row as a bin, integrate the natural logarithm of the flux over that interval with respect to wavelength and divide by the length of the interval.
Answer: 2.35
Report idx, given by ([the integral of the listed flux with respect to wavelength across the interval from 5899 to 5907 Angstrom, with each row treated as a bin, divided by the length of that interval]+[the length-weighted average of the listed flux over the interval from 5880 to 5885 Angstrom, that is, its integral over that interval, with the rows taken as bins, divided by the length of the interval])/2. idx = 10.7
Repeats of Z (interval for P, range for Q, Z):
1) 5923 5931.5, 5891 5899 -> 16.7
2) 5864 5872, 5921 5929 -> -16.5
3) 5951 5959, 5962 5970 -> -2.9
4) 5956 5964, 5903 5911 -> -1.4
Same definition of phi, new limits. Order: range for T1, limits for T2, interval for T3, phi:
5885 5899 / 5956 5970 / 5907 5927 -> -32.6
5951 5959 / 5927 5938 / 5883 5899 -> -29.3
